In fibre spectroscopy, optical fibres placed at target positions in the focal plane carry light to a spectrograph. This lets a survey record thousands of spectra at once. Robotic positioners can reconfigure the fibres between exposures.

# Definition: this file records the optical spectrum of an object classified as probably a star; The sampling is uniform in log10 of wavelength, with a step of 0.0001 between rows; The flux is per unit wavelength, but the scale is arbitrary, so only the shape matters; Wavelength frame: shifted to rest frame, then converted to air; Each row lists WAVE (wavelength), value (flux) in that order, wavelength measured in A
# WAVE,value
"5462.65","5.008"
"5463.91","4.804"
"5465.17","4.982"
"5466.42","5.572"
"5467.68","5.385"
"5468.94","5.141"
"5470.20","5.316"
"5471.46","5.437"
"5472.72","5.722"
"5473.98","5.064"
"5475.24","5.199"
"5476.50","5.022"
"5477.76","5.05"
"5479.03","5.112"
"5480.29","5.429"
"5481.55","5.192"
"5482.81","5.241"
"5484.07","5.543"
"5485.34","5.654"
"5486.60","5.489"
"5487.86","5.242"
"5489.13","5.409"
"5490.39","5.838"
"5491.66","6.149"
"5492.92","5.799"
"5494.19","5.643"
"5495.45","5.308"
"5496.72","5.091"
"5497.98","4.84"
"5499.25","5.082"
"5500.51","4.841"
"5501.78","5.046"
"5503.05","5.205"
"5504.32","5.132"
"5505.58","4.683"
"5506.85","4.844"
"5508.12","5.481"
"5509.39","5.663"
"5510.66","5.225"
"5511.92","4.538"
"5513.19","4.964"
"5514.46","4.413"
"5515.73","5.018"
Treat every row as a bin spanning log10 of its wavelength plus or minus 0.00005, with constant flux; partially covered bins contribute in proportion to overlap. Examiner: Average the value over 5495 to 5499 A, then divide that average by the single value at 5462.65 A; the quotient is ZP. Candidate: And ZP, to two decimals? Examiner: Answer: 1.01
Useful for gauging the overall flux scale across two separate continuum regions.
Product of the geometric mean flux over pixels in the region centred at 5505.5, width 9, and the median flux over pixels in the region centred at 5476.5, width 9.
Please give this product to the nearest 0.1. 26.3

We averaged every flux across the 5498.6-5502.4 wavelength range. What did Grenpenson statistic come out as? 4.99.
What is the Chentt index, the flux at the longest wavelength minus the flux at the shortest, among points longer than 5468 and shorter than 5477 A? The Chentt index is -0.12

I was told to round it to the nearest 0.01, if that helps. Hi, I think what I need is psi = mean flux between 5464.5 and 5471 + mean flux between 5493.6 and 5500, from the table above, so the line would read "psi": 10.47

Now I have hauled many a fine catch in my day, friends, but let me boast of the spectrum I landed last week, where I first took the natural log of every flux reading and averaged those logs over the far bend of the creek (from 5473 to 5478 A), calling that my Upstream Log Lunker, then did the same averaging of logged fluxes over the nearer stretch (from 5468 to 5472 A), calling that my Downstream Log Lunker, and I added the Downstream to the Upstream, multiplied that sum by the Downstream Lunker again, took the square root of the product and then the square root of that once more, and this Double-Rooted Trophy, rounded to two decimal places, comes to 1.53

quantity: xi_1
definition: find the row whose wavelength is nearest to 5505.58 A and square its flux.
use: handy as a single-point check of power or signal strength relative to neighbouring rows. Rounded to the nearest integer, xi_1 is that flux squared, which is 22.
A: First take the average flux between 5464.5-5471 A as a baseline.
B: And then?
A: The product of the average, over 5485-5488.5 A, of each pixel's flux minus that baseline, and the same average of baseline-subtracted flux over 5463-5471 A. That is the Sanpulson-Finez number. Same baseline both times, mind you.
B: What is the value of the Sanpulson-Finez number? -0.014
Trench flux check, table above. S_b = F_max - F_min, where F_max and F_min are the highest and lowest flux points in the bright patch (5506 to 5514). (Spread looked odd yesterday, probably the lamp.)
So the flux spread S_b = 1.1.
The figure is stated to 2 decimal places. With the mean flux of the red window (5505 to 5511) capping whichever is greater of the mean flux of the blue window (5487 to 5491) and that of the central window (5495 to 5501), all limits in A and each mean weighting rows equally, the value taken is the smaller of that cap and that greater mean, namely 5.18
